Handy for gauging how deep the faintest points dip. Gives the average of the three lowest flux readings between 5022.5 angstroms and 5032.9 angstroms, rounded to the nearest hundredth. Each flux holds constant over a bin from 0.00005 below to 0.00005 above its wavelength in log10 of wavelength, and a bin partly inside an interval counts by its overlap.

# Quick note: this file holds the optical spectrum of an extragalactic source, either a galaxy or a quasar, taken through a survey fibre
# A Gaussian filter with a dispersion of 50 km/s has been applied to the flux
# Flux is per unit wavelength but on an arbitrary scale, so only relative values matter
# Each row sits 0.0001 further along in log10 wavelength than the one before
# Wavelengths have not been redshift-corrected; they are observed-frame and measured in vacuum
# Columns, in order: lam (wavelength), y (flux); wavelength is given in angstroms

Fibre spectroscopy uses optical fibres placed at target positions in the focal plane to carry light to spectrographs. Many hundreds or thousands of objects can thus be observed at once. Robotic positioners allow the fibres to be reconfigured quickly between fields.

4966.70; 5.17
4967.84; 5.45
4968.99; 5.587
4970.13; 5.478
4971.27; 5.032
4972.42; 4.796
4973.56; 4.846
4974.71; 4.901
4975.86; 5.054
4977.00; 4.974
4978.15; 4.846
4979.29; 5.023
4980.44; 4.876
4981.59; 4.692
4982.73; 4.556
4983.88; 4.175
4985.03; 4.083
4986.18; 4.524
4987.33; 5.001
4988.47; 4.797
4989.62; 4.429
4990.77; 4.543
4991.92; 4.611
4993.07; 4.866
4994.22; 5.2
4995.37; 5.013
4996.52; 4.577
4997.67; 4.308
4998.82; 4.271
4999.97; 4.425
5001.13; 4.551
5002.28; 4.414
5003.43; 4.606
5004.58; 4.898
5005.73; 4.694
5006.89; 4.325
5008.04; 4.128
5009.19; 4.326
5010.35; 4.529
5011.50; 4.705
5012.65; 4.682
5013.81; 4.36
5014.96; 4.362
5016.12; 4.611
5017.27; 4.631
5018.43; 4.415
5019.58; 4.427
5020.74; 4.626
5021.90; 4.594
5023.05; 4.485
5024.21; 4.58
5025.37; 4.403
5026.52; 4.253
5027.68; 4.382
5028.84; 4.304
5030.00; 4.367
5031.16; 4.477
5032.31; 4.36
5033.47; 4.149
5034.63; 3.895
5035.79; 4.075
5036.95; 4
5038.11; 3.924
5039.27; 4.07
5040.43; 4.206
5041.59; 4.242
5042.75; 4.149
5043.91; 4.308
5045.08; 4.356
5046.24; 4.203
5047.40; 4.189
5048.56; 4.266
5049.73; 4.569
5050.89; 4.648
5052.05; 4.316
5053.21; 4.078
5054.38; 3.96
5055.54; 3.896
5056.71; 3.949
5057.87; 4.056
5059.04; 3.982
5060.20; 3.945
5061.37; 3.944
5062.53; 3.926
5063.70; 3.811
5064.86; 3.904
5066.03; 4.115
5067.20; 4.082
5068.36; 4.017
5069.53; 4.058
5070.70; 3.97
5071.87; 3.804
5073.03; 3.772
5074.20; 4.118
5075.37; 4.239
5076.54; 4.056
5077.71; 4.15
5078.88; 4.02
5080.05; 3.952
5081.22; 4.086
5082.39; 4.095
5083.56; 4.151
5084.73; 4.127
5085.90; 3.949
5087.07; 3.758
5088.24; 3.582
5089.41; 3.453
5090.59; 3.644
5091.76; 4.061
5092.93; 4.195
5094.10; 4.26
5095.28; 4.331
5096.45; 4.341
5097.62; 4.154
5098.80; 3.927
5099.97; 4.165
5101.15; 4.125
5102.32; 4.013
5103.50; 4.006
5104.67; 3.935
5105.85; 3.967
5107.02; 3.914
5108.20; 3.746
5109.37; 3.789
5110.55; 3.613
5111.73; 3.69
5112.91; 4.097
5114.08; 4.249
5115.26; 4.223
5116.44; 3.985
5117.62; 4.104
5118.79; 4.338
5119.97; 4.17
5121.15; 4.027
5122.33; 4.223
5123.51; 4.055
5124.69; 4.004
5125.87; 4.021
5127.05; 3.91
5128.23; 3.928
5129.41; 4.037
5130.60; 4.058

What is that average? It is 4.31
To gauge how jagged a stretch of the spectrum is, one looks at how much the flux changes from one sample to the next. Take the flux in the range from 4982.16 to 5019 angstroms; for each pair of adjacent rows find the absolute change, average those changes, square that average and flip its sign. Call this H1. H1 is -0.047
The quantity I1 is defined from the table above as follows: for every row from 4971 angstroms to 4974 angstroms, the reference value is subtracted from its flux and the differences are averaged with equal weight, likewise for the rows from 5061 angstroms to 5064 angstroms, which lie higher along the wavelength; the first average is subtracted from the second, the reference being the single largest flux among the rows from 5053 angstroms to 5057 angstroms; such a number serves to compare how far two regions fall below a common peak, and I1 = -1.0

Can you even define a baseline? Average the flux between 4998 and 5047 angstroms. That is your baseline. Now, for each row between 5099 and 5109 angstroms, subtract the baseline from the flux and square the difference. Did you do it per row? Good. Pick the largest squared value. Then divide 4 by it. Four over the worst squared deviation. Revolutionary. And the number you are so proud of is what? 10.1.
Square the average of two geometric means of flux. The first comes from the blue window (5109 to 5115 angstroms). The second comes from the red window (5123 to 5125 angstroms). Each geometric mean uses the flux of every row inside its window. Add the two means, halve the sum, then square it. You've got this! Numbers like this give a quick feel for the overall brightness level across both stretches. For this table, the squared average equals 15.6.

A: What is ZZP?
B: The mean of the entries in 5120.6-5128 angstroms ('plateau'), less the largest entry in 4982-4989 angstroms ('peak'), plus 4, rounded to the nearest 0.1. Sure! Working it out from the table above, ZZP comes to 3.0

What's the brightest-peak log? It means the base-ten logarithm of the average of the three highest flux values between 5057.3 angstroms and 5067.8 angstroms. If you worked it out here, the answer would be 0.611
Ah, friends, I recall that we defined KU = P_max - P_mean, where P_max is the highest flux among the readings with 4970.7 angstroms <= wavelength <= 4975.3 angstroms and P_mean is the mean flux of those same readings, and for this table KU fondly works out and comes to 0.14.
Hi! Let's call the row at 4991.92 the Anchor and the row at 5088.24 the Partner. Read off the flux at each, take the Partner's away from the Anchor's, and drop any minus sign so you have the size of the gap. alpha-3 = 1.0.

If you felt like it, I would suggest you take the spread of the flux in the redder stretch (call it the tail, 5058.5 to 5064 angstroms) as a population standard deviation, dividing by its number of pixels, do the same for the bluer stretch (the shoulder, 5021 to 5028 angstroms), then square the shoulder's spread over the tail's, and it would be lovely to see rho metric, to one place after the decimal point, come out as 4.2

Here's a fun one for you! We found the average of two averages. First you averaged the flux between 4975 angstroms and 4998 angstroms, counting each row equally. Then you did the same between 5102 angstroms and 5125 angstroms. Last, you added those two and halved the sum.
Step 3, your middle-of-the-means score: 4.36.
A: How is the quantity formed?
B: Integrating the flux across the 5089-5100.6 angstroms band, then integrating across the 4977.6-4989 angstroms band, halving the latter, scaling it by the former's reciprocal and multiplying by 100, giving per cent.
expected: 56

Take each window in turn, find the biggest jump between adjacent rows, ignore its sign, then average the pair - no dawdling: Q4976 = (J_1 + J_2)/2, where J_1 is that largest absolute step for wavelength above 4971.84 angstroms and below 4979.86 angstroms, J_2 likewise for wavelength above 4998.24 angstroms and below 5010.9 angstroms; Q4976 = 0.27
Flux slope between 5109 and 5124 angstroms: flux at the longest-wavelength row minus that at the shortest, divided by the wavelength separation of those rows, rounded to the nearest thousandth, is 0.019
